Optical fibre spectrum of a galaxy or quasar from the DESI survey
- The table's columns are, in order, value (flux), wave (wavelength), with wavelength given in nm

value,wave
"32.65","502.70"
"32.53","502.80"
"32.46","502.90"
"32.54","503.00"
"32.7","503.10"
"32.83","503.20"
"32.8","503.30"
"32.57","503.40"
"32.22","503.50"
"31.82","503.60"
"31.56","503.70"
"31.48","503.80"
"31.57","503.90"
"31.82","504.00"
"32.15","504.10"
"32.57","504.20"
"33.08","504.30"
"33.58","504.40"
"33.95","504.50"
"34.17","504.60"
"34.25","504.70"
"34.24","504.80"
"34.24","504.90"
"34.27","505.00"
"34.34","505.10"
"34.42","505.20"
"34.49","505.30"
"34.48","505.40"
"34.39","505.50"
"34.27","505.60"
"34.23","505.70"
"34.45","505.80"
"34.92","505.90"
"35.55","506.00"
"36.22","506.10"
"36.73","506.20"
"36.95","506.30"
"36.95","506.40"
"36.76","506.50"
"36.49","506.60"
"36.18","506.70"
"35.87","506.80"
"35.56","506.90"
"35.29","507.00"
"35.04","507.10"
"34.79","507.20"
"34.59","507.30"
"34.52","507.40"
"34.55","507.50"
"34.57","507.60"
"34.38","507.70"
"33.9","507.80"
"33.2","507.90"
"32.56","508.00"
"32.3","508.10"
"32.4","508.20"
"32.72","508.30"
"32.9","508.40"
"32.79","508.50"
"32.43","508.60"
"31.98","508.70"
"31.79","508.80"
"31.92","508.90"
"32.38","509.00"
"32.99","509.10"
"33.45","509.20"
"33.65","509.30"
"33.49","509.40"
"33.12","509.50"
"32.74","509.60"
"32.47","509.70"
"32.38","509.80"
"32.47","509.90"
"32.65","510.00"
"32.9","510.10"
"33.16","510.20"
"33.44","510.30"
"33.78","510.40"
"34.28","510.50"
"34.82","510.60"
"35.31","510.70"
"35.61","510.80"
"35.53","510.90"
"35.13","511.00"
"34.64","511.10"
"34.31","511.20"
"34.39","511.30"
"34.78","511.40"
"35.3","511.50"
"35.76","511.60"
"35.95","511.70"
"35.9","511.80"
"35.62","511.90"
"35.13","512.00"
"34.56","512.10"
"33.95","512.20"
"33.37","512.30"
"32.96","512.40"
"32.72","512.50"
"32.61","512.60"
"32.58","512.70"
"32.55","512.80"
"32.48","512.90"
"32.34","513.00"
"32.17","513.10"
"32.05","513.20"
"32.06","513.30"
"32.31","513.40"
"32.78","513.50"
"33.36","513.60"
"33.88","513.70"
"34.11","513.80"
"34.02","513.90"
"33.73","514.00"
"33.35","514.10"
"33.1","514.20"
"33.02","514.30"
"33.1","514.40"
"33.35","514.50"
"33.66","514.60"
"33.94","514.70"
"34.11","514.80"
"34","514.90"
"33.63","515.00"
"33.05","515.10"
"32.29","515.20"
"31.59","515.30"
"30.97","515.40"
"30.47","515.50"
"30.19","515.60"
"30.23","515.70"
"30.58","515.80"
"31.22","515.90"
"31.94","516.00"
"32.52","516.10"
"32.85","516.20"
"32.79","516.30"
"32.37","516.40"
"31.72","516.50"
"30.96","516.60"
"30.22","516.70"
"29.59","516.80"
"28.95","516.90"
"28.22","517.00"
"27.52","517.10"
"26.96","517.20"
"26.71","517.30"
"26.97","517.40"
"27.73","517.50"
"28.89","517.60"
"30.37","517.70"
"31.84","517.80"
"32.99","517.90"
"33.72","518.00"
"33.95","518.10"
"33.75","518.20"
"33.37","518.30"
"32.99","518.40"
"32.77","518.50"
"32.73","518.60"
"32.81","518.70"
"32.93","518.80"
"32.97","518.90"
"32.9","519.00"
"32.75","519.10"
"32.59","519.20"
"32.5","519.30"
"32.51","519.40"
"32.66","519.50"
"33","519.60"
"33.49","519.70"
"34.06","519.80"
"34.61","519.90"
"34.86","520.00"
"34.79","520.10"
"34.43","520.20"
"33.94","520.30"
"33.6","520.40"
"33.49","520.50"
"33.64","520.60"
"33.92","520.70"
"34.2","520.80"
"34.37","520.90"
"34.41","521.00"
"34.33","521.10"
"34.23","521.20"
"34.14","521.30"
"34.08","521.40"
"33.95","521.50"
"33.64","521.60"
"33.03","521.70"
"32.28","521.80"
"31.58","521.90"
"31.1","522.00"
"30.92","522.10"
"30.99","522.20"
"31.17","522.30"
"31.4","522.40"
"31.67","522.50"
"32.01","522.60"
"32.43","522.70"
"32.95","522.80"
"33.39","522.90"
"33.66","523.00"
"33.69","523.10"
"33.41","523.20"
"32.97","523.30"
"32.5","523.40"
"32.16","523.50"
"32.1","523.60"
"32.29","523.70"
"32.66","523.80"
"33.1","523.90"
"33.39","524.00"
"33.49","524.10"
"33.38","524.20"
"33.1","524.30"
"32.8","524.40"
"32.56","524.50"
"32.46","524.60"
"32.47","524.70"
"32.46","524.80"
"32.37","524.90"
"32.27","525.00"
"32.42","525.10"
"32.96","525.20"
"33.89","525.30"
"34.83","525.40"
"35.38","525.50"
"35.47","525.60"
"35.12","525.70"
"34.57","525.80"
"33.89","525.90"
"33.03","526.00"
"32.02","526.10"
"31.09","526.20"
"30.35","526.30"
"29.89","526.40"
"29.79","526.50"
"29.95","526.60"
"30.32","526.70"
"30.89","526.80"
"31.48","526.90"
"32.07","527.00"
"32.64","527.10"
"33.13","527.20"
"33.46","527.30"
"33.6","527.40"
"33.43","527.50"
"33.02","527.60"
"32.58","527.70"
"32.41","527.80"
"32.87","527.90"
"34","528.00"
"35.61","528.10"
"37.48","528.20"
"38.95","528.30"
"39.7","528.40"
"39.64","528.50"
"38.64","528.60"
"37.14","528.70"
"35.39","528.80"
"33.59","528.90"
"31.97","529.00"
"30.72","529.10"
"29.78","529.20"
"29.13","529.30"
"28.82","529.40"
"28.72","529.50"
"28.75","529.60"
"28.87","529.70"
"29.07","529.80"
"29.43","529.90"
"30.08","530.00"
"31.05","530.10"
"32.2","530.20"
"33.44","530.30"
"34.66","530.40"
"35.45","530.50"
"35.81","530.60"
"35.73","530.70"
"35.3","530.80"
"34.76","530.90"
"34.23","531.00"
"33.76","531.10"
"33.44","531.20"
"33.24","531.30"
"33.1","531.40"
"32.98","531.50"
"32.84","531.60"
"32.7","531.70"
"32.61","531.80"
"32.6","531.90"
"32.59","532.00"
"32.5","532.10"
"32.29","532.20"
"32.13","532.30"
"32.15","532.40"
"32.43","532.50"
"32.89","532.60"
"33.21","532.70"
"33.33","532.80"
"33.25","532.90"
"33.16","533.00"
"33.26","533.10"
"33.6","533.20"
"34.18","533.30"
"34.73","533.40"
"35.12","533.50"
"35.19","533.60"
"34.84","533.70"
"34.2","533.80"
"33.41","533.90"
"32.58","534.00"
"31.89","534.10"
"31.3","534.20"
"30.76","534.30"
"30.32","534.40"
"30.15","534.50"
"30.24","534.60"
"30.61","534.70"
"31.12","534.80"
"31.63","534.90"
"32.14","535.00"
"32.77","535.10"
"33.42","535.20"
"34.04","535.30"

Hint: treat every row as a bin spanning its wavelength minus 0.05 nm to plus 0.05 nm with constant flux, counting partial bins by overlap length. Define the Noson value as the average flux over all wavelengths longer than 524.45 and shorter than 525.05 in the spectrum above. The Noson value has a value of 32.4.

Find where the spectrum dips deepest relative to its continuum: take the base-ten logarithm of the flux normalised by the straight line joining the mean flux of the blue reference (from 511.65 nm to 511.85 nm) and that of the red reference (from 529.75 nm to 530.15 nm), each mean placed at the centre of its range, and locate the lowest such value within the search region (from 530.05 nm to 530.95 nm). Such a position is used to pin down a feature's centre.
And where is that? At 530.10 nm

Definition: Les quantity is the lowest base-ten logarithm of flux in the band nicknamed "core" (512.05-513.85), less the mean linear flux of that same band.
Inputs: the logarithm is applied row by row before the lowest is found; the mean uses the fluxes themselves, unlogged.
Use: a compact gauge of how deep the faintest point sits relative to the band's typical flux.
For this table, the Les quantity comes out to -31.4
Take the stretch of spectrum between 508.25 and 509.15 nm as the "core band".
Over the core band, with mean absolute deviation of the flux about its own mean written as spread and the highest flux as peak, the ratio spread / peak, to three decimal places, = 0.011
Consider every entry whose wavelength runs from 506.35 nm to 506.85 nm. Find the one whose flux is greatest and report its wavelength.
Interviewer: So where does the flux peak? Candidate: 506.40 nm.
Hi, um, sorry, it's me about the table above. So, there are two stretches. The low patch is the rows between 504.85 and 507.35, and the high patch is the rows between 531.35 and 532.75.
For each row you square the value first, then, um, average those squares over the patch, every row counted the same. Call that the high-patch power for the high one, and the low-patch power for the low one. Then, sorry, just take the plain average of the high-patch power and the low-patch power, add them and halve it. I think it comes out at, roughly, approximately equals 1155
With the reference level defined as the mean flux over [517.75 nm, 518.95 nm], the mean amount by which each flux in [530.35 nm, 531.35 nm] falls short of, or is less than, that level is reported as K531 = -1.6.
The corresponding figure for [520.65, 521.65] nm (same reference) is -1.1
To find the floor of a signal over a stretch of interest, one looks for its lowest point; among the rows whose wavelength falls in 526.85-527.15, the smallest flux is 31.48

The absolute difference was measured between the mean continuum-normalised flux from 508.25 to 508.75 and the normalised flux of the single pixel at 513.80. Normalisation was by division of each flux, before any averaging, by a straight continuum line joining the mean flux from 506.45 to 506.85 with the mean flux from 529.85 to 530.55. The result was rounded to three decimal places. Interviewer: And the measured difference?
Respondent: 0.067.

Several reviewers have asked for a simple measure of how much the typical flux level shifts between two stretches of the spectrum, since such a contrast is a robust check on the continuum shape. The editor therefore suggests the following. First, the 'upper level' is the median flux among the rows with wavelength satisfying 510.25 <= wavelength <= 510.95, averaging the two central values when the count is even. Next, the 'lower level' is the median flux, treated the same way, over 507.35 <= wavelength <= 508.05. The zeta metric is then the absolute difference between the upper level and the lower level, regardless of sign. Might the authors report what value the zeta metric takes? 0.4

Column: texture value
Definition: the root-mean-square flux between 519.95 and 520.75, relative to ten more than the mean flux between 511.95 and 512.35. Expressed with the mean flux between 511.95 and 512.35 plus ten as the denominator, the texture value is 0.77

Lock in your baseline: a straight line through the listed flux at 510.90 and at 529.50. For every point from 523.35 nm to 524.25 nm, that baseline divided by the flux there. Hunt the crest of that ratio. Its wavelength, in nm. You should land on 523.60 nm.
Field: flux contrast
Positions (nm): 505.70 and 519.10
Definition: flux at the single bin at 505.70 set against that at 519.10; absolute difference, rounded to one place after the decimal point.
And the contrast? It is 1.5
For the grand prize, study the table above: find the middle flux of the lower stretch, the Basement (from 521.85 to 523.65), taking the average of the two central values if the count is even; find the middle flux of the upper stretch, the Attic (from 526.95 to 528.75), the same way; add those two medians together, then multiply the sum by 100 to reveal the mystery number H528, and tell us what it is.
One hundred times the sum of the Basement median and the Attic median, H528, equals 6566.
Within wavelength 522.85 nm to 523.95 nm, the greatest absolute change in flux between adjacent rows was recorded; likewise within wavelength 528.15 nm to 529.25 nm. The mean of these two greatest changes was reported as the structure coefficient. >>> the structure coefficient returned 1.1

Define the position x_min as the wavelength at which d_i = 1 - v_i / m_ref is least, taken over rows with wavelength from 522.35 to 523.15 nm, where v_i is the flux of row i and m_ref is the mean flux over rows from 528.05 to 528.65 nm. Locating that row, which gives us 523.10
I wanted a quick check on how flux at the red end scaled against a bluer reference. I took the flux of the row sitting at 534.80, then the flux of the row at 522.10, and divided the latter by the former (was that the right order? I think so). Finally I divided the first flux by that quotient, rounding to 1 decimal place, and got 31.3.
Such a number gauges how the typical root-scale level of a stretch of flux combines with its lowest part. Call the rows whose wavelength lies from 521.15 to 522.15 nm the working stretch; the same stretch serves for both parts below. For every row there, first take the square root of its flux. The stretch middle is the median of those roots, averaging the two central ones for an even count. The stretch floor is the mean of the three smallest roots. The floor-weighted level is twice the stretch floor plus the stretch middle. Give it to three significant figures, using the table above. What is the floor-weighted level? 16.9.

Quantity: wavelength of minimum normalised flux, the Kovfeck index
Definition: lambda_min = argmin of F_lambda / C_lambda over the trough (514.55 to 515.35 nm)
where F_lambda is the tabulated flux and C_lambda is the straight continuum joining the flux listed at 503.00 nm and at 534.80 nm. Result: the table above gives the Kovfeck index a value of 515.30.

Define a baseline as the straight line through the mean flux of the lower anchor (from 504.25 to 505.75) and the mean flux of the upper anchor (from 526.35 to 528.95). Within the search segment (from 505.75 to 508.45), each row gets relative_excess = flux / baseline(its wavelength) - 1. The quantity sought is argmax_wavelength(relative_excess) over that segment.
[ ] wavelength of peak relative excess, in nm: 506.40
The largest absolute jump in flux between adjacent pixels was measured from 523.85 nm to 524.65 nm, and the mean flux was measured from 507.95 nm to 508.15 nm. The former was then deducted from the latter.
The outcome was 32.1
